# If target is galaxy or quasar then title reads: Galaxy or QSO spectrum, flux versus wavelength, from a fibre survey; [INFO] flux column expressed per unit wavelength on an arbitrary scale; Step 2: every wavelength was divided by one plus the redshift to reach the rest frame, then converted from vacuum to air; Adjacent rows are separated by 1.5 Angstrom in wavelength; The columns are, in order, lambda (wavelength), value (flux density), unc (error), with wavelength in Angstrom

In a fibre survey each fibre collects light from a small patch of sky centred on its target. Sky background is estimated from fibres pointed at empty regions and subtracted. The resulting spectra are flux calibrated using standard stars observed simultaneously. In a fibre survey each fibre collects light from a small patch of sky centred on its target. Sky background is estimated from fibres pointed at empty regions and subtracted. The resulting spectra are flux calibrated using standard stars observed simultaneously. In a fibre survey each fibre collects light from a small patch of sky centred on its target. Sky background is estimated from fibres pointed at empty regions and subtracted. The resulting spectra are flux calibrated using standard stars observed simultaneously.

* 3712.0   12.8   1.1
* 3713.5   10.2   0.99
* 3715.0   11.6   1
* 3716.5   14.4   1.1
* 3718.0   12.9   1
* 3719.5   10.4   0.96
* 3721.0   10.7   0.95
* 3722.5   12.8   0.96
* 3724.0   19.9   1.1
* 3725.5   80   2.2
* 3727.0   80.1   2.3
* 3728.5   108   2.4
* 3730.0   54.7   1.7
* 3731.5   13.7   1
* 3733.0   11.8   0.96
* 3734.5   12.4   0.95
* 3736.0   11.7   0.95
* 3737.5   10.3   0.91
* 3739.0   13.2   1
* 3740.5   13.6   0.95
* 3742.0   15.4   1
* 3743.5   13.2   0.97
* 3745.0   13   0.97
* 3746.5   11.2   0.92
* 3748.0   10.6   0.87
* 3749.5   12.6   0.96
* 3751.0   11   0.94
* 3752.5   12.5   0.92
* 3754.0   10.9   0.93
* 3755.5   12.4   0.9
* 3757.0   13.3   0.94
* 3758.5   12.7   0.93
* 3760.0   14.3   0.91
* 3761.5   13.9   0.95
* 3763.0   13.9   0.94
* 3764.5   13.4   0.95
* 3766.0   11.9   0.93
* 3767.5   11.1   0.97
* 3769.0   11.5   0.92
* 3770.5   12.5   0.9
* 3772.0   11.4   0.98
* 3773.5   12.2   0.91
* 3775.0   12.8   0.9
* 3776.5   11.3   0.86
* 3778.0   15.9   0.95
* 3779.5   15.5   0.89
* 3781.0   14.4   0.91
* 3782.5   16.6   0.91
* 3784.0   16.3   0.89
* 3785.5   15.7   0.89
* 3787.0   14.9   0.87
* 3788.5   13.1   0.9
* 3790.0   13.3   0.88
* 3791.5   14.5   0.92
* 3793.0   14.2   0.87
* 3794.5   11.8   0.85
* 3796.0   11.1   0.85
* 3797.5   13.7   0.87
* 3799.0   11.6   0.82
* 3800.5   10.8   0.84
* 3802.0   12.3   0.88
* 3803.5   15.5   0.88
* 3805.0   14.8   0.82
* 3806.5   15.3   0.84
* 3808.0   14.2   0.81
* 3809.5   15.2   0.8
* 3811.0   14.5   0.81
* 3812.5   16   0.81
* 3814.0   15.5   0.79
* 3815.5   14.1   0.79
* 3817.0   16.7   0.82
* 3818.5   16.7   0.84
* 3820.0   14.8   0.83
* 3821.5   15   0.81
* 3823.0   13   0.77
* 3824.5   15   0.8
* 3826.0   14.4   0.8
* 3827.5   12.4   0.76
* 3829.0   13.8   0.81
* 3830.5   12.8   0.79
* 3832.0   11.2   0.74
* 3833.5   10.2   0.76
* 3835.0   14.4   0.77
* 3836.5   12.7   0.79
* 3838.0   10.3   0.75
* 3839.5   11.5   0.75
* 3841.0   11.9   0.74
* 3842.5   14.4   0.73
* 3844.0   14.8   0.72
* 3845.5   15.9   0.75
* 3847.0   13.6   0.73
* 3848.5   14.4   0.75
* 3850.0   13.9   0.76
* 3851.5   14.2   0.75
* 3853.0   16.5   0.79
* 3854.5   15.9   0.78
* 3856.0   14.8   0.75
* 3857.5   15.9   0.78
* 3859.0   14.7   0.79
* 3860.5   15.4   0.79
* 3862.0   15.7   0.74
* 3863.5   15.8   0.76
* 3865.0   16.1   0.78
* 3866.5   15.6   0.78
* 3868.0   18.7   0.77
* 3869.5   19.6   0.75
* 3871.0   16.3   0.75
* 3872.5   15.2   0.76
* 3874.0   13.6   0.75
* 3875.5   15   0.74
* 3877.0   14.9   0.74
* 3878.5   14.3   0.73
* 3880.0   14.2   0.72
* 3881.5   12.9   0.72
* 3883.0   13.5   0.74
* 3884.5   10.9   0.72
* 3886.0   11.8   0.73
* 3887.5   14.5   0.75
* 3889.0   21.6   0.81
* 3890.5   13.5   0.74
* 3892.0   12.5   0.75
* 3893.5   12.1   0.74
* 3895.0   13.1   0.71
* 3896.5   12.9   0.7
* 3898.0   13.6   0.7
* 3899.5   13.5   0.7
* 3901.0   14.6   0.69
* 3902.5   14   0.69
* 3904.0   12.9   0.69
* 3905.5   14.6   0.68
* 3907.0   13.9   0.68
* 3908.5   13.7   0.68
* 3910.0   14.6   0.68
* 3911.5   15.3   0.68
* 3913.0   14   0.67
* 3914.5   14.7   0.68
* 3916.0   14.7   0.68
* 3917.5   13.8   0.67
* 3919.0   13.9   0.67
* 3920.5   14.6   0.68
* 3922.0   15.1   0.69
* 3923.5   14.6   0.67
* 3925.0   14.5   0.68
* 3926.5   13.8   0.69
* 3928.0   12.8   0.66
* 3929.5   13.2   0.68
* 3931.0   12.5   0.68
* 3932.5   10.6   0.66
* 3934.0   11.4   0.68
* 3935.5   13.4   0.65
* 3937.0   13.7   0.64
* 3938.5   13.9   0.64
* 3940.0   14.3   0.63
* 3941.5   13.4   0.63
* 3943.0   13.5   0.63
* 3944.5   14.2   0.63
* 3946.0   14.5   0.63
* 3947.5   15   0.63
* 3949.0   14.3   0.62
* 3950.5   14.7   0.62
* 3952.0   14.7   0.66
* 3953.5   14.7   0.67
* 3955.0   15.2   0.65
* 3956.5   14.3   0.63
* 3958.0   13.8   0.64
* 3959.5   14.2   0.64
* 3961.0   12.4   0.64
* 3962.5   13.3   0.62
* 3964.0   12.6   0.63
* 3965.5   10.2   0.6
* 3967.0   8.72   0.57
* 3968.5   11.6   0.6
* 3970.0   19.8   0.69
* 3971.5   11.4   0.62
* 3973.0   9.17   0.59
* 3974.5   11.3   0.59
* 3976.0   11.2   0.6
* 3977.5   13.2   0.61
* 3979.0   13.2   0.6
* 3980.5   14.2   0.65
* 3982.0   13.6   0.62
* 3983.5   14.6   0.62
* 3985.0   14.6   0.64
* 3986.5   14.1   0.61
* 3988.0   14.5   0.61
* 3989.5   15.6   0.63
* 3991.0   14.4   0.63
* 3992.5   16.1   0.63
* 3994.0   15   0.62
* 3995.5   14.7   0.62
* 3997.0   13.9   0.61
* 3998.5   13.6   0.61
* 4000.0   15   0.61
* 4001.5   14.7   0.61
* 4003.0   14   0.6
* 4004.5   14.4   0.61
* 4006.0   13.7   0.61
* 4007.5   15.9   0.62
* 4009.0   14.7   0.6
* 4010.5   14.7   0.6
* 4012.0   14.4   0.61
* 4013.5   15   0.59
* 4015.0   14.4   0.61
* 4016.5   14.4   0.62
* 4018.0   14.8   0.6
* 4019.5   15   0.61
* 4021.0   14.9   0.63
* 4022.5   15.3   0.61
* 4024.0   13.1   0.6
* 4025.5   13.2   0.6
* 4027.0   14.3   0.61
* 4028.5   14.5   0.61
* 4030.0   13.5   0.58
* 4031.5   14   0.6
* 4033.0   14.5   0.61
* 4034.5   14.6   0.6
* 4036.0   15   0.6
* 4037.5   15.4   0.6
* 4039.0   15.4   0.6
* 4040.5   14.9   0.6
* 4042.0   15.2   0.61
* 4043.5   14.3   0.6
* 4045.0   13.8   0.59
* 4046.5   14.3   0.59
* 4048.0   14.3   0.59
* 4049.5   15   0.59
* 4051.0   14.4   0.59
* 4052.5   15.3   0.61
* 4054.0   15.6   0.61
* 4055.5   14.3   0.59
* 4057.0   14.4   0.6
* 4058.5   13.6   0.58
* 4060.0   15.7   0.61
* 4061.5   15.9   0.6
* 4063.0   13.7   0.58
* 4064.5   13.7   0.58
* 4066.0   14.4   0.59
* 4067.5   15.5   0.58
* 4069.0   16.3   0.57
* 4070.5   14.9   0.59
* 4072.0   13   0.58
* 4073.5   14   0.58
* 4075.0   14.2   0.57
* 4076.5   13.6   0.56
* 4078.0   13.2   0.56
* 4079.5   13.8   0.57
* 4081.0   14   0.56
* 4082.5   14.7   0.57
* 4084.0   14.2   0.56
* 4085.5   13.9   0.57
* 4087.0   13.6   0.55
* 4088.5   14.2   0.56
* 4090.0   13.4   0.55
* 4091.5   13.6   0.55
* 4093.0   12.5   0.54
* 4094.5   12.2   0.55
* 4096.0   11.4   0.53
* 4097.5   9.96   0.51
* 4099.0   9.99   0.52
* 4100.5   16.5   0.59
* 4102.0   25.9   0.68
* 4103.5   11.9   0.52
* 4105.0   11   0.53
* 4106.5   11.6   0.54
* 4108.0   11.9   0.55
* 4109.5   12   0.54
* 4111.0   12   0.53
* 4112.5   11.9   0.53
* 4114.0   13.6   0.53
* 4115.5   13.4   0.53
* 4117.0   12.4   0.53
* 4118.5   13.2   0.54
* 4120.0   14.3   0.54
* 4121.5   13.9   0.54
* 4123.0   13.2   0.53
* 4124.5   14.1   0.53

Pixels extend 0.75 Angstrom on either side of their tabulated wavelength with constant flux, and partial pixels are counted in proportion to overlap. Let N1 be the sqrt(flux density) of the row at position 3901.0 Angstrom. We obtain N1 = 3.82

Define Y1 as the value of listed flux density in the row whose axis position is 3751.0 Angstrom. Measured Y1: 11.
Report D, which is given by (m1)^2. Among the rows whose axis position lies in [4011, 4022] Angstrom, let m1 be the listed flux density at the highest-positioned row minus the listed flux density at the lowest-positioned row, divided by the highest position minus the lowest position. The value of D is 0.003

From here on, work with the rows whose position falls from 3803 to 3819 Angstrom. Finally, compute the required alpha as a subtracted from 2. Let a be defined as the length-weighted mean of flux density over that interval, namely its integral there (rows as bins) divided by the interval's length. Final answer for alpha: -13.3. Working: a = 15.3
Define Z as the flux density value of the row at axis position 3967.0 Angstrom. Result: 8.72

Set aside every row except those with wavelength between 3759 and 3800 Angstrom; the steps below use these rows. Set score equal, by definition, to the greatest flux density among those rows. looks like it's 16.6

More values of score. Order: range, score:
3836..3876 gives 19.6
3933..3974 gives 19.8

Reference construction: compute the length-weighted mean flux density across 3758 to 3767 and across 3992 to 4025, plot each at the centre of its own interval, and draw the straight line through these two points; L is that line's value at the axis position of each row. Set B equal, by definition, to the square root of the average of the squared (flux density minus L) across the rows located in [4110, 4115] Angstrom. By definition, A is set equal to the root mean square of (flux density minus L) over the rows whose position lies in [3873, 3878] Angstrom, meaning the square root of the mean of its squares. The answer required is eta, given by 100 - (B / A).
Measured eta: 96.8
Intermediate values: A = 0.87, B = 2.8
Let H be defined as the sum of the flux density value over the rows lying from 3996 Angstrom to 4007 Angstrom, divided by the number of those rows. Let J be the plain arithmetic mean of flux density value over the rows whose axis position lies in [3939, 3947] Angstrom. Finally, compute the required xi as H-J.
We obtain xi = 0.2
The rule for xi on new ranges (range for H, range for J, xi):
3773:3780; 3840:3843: 0.4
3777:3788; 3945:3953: 1.0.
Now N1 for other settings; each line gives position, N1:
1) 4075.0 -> 3.77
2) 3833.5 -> 3.19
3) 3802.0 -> 3.51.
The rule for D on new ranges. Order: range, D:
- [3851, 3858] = 0.080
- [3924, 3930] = 0.083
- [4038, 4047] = 0.022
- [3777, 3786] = 0.001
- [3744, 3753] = 0.004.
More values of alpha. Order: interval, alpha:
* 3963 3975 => -9.9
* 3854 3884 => -13.4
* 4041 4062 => -12.7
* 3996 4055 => -12.5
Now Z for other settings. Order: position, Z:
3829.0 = 13.8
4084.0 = 14.2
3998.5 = 13.6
